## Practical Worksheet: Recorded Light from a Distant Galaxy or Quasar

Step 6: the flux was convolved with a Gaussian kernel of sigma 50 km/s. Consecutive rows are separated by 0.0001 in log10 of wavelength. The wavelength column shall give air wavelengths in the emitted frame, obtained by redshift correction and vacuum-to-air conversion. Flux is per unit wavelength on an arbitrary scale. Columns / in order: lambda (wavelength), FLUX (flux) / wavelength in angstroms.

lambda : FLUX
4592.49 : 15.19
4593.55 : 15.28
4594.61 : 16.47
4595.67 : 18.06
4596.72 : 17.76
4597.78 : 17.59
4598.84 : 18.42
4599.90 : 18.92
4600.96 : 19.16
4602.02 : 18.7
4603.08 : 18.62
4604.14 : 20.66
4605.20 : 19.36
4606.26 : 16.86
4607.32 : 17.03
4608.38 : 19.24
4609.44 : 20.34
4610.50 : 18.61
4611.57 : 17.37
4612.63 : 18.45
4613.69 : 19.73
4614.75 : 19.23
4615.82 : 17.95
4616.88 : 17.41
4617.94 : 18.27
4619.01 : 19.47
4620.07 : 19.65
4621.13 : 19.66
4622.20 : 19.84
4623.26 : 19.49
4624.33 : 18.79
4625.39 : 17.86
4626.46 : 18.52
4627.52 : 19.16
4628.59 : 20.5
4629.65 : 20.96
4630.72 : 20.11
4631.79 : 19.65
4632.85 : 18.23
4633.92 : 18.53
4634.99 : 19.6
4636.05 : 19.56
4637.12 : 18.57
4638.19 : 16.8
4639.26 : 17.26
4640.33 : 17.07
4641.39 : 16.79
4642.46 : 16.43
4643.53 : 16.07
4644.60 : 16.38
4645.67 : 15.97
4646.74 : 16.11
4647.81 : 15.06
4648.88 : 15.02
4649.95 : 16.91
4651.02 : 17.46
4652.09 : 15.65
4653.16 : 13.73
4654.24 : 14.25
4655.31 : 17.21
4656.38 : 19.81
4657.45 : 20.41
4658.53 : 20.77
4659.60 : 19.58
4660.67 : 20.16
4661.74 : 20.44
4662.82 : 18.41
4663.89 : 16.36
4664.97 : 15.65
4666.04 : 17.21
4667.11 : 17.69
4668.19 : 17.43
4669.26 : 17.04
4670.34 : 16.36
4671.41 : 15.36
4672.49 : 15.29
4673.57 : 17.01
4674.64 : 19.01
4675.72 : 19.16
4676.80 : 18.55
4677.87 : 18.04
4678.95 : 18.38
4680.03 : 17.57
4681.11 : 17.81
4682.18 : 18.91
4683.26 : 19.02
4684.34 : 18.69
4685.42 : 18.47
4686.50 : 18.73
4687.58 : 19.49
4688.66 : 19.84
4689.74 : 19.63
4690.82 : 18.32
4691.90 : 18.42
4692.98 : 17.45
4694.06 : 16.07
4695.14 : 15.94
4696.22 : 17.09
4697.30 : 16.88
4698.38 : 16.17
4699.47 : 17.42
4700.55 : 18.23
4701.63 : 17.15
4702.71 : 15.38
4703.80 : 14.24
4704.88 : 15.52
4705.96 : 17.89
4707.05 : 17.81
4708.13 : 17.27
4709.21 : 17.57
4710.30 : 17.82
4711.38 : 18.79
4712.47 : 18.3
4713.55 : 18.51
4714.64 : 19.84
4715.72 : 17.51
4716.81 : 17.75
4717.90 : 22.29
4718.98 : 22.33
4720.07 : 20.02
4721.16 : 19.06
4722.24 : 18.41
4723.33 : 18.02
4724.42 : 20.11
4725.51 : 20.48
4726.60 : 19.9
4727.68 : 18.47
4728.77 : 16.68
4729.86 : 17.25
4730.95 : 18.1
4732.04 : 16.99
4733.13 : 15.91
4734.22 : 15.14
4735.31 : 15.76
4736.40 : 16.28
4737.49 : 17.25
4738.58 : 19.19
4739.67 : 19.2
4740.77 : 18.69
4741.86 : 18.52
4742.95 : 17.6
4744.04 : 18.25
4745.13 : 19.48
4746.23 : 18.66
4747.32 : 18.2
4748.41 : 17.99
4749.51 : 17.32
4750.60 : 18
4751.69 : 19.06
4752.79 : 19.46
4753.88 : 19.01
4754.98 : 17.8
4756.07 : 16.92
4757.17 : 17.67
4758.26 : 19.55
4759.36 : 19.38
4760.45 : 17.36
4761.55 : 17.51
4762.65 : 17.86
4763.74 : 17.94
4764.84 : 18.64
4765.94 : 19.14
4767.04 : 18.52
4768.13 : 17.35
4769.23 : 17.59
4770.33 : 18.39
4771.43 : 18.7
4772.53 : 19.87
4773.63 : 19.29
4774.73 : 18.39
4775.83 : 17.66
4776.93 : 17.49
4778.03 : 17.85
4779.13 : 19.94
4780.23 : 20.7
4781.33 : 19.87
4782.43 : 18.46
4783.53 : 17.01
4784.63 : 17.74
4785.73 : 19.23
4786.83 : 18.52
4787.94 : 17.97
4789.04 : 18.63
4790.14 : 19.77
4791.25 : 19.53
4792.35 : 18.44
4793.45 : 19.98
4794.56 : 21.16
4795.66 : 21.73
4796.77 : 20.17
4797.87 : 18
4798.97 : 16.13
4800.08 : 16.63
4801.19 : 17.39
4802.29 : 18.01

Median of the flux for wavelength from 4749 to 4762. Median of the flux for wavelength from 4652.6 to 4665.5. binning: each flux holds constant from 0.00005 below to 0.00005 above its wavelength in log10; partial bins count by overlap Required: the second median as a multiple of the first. 1.06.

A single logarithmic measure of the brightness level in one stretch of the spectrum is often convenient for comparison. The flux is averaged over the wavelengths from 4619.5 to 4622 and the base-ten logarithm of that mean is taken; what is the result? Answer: 1.29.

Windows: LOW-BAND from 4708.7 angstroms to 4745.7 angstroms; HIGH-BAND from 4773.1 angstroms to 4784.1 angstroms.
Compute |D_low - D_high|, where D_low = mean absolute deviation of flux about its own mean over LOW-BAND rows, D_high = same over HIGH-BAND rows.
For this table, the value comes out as 0.18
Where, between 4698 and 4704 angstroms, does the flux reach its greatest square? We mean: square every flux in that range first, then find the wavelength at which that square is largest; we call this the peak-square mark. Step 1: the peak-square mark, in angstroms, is 4700.55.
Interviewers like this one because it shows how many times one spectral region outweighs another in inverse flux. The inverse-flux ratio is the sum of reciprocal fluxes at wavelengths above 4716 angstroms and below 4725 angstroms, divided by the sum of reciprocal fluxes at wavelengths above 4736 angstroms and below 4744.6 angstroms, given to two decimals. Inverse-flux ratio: 0.92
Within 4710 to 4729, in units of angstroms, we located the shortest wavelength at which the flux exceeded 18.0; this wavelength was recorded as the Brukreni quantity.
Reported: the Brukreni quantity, 4711.38 angstroms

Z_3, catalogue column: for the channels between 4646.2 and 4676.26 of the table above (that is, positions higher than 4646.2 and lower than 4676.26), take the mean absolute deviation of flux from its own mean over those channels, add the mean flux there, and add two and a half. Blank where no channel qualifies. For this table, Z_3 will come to 21.4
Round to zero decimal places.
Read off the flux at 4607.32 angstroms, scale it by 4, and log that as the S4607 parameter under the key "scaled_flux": 68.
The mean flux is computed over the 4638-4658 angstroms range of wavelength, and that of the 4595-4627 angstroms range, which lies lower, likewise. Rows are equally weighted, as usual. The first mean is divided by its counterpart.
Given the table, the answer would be 0.88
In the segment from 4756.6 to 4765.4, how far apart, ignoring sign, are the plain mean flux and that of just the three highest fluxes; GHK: 1.0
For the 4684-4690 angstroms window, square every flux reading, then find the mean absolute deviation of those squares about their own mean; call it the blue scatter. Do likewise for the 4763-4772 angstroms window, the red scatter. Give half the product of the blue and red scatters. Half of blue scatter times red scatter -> 175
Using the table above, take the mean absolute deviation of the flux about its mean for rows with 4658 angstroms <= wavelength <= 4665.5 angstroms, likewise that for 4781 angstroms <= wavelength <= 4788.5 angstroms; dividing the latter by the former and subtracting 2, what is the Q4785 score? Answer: -1.6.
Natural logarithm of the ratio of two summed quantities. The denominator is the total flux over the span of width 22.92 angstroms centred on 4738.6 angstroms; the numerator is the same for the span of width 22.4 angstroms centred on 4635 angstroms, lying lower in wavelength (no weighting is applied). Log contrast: 0.03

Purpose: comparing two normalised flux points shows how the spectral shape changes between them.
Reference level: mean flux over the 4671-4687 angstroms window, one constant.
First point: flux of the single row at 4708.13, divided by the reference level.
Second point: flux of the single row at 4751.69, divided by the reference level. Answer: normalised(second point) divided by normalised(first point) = 1.10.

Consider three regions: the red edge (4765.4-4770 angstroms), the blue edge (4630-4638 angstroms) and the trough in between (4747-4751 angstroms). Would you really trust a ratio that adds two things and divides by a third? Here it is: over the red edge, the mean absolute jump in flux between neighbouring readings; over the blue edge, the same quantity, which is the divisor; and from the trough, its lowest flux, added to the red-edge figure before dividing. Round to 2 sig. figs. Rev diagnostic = 25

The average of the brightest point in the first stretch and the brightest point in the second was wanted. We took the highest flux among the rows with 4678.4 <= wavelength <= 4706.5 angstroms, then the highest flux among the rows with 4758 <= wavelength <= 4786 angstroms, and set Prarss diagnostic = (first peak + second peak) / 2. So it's 20.3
